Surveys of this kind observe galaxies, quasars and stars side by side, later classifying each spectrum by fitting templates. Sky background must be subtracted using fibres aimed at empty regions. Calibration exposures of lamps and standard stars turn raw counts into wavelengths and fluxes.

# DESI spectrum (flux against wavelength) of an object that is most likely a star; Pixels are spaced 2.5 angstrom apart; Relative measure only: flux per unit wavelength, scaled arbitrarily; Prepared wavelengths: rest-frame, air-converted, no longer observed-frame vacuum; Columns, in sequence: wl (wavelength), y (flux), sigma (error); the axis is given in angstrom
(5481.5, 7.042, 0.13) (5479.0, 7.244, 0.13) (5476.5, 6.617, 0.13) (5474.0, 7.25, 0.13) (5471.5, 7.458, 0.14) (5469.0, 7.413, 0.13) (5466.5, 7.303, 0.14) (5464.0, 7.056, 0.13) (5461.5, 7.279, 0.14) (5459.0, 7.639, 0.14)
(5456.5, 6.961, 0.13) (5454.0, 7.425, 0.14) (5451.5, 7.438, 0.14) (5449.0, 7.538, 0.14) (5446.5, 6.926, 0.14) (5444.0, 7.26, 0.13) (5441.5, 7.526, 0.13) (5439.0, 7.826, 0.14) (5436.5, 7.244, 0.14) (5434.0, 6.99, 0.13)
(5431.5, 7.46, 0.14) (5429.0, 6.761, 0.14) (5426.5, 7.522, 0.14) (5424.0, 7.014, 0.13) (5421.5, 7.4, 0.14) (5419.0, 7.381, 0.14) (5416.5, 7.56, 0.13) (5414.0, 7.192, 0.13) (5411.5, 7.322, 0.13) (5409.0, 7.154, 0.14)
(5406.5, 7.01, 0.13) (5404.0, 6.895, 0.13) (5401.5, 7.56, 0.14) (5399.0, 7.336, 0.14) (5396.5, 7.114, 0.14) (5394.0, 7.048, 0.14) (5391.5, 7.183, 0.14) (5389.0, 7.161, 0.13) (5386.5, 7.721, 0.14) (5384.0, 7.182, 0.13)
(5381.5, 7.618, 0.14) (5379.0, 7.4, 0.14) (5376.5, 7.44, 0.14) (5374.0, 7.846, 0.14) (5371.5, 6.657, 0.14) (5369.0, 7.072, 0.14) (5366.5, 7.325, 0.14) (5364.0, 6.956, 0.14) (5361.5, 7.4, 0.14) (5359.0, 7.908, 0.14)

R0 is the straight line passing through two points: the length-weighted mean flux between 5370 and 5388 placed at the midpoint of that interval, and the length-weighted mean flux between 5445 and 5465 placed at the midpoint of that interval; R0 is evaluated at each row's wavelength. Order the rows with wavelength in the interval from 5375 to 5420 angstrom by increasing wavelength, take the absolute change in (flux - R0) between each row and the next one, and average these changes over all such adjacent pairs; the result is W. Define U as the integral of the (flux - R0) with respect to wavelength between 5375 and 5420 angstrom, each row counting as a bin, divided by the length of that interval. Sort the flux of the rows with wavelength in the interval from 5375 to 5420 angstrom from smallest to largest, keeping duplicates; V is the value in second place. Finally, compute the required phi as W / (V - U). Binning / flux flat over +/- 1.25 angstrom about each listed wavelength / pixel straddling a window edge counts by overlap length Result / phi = 0.035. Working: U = -0.077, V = 7.01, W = 0.25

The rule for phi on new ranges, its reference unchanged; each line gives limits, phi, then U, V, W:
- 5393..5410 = 0.034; -0.205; 7.01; 0.24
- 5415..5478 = 0.052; -0.009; 6.761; 0.35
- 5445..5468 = 0.048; 0.003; 6.961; 0.34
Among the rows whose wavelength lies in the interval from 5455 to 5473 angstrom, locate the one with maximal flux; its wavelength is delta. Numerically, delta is 5459.0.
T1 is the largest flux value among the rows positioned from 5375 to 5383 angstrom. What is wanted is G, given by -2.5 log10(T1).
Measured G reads -2.20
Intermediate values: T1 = 7.618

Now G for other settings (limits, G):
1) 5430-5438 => -2.18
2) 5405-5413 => -2.16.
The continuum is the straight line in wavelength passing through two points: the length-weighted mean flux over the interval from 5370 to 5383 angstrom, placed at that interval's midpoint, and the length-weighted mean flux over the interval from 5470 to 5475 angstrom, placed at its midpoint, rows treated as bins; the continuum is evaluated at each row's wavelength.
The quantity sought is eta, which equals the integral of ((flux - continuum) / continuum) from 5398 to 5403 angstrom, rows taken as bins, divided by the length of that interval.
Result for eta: 0.007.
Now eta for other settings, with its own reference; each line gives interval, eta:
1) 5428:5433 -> -0.034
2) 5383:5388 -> 0.010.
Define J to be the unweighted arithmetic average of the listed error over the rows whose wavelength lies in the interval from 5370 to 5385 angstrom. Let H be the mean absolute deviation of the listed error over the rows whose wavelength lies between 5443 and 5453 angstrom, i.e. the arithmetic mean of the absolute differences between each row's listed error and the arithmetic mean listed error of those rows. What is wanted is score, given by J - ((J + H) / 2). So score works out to 0.0673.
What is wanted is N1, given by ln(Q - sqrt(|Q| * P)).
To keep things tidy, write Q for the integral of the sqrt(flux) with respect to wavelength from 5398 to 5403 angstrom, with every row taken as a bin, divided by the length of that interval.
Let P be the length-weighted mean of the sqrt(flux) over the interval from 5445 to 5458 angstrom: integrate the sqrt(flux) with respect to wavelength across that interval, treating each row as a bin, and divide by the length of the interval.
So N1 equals -4.2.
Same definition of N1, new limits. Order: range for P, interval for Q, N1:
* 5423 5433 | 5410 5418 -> -4.2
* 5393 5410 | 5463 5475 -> -4.3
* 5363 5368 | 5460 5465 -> -5.4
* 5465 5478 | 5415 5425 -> -4.3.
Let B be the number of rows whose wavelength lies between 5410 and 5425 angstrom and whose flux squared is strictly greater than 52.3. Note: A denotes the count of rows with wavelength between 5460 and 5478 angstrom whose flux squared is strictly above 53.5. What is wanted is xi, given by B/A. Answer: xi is 2.00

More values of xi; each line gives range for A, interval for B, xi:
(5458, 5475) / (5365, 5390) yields 2.00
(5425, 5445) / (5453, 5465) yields 0.75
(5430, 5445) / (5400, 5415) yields 0.67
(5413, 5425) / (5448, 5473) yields 2.67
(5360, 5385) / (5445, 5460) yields 0.67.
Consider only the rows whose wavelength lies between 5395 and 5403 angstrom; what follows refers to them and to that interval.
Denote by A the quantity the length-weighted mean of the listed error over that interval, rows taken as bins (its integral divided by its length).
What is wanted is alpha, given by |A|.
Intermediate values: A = 0.140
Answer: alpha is 0.140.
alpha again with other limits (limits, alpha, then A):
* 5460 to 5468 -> 0.137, 0.137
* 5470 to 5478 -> 0.133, 0.133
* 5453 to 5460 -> 0.136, 0.136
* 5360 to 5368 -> 0.140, 0.140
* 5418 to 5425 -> 0.137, 0.137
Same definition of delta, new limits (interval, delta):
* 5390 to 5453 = 5439.0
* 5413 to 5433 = 5416.5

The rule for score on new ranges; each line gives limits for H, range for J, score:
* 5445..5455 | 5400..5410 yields 0.0675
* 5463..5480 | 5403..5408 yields 0.0630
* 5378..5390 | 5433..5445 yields 0.0646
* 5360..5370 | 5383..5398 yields 0.0683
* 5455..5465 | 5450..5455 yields 0.0675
